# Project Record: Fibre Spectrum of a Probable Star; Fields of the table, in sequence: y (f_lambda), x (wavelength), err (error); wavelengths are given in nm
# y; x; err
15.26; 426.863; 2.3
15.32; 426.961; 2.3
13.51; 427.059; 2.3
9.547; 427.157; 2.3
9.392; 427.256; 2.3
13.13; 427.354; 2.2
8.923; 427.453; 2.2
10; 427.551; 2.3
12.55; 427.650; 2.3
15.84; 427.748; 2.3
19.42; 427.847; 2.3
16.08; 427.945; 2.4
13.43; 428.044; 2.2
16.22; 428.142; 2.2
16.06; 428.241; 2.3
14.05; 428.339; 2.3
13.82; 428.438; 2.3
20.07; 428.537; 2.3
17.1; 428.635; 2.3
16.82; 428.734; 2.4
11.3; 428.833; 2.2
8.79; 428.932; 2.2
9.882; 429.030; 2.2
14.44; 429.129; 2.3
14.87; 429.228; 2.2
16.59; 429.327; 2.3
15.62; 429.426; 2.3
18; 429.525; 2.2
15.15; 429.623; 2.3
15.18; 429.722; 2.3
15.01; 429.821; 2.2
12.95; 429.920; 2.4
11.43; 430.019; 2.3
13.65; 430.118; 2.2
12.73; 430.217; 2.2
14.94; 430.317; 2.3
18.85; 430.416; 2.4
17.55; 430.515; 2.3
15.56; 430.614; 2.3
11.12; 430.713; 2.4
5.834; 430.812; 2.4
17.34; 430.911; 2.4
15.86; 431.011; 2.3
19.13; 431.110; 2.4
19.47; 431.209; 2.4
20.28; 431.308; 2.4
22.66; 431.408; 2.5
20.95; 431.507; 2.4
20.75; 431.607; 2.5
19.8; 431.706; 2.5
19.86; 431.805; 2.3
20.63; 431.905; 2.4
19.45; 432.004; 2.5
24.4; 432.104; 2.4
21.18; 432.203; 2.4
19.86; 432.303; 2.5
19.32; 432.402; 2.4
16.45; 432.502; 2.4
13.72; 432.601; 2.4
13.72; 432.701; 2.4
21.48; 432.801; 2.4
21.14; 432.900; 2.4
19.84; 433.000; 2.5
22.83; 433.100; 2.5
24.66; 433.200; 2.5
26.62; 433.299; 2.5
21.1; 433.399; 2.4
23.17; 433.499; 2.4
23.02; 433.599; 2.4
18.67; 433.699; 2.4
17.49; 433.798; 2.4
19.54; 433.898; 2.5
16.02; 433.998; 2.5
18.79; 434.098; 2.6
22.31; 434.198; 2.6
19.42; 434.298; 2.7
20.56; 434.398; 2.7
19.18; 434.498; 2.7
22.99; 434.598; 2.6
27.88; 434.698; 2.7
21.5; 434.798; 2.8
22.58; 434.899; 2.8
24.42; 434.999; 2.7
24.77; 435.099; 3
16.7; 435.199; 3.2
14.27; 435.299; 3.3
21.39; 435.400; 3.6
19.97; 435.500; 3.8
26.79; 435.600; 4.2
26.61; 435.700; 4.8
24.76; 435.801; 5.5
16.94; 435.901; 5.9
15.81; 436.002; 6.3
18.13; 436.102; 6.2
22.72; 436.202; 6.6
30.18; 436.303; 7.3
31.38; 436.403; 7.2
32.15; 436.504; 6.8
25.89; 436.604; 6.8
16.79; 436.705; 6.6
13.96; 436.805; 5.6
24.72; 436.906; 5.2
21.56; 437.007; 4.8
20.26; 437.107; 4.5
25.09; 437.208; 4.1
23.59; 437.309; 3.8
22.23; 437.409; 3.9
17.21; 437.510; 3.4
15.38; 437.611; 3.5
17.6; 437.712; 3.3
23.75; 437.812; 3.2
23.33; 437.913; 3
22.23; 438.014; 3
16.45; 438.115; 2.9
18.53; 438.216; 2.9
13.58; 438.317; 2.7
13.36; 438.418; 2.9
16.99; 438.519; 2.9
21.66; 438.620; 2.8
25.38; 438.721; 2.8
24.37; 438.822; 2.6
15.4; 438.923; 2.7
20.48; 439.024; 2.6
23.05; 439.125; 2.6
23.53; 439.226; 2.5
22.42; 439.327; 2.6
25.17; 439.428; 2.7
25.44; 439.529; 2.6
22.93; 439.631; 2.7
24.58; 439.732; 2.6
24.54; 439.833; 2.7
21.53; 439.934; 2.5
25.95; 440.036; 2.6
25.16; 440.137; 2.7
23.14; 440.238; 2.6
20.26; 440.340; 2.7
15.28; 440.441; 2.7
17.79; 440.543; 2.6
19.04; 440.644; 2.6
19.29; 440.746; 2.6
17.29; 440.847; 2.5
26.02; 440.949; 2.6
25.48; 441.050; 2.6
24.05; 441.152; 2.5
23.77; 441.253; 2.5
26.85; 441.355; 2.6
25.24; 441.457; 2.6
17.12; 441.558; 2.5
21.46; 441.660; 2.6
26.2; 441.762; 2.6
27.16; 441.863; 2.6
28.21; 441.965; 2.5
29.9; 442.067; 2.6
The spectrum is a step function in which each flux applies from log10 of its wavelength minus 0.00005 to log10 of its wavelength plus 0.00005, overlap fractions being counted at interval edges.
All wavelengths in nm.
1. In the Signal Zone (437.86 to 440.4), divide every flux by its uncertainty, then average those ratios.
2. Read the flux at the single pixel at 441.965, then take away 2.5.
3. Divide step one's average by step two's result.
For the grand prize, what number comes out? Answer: 0.31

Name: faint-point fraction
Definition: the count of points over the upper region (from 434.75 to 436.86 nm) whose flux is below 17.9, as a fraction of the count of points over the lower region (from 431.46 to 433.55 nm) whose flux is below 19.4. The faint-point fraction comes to 1.50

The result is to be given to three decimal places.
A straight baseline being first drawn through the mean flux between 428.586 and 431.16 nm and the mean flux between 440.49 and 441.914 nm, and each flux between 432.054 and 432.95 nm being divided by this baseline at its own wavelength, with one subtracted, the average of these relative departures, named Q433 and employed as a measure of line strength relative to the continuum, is 0.165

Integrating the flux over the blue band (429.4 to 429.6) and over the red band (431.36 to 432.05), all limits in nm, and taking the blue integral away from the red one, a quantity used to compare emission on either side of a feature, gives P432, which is 11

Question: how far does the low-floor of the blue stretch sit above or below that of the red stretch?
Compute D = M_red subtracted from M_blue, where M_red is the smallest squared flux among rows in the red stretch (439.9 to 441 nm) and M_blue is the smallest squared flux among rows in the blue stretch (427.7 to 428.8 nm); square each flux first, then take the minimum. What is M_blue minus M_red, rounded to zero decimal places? -53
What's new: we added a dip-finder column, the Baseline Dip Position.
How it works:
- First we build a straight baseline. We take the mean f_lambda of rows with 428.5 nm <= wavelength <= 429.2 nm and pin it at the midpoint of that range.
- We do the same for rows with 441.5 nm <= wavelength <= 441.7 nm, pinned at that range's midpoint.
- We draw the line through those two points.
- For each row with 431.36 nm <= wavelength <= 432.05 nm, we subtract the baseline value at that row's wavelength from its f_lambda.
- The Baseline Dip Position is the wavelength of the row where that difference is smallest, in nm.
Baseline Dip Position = 432.004 nm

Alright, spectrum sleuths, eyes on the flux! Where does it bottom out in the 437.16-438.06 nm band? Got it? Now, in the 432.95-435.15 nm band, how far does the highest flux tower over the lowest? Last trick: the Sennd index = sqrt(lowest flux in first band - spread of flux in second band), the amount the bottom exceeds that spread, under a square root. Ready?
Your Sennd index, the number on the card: 1.88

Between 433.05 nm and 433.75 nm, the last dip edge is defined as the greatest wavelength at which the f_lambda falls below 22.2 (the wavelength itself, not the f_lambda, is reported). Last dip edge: 433.699 nm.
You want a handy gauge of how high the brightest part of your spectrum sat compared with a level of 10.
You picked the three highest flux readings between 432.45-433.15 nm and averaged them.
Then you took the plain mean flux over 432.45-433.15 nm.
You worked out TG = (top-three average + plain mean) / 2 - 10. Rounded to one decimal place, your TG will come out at 10.1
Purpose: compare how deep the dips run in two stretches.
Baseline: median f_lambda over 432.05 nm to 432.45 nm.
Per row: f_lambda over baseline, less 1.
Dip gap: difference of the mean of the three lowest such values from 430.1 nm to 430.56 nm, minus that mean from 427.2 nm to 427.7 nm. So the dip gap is 0.21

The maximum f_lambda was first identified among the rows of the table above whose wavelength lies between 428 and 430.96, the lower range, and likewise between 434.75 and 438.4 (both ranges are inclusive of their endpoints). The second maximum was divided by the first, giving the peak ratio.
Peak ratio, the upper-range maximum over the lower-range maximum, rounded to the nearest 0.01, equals 1.60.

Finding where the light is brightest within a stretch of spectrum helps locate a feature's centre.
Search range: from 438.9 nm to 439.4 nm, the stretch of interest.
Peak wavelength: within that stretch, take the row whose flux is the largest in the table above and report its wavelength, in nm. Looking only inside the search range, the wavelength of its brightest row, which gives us 439.226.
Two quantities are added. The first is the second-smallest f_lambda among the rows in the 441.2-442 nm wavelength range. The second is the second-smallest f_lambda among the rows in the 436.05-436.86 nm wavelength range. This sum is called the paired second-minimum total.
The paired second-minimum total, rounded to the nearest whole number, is 38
